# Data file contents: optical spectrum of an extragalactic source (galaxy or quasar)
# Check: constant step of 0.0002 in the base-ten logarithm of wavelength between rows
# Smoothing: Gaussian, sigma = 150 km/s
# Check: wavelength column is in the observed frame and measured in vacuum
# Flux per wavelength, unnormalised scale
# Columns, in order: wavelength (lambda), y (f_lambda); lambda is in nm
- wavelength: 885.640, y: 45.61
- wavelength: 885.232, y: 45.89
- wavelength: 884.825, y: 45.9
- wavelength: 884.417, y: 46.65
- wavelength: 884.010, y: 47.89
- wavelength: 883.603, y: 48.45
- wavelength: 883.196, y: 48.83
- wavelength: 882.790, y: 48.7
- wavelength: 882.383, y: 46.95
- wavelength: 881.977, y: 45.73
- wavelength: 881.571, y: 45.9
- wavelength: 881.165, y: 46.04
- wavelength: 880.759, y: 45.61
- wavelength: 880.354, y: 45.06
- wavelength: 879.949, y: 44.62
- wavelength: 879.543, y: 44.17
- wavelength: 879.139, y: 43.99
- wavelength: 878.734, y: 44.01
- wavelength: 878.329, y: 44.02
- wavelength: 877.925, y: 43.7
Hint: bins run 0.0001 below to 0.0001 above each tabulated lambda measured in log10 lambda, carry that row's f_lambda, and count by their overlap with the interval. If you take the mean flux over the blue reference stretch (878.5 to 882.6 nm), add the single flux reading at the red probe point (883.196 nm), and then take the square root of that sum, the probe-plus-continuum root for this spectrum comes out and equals 9.70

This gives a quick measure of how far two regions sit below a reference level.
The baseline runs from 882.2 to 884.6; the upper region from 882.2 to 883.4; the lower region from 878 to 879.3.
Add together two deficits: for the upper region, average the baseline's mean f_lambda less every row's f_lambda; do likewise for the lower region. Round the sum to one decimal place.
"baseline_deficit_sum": 3.7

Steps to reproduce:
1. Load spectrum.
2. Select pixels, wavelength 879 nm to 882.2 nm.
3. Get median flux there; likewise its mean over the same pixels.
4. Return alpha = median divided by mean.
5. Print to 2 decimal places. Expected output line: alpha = 1.00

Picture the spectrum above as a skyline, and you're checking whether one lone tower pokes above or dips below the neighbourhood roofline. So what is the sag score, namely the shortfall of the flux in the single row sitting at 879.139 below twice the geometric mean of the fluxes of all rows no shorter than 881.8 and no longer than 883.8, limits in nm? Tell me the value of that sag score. 51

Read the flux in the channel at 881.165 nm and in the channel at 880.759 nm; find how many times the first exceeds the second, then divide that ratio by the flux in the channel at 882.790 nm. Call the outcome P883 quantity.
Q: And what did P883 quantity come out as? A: 0.0207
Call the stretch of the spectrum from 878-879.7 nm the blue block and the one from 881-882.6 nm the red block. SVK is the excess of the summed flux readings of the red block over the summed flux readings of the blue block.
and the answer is 8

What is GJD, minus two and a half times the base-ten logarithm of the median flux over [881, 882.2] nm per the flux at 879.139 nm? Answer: -0.05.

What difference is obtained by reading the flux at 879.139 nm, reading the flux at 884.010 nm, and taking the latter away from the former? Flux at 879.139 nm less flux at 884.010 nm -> -3.9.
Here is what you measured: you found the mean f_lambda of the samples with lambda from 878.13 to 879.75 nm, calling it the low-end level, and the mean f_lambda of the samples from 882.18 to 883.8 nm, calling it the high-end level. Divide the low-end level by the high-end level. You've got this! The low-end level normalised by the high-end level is 0.913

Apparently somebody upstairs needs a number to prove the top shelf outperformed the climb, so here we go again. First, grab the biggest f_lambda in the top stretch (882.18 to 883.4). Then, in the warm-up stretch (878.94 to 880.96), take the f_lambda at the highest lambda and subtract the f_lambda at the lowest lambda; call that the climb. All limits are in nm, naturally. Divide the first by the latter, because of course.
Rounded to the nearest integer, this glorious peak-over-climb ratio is 30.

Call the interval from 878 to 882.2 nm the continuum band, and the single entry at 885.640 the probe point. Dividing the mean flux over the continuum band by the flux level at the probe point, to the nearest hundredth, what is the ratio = 0.98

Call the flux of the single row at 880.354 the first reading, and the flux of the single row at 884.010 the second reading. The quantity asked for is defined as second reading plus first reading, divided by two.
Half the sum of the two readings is 46.5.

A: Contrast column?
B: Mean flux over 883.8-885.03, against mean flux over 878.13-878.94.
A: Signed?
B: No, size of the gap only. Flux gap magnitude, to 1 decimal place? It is 2.8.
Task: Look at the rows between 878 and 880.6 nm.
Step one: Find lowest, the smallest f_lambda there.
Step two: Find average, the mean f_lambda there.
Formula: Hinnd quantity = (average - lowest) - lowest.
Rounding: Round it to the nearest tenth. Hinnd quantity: -43.7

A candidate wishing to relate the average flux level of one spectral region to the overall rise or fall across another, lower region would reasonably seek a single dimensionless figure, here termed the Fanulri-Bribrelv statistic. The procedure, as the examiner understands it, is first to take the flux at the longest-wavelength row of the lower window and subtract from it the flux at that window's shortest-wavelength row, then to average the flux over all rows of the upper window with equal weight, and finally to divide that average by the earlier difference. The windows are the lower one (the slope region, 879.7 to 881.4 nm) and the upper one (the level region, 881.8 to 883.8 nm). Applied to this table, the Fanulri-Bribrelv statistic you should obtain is 34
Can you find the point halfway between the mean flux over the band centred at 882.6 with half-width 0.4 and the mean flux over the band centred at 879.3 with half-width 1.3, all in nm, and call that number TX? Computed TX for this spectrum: 46.1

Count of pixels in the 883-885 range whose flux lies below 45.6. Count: 0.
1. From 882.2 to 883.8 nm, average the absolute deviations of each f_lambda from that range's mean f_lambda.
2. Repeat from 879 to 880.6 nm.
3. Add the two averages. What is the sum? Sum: 1.02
